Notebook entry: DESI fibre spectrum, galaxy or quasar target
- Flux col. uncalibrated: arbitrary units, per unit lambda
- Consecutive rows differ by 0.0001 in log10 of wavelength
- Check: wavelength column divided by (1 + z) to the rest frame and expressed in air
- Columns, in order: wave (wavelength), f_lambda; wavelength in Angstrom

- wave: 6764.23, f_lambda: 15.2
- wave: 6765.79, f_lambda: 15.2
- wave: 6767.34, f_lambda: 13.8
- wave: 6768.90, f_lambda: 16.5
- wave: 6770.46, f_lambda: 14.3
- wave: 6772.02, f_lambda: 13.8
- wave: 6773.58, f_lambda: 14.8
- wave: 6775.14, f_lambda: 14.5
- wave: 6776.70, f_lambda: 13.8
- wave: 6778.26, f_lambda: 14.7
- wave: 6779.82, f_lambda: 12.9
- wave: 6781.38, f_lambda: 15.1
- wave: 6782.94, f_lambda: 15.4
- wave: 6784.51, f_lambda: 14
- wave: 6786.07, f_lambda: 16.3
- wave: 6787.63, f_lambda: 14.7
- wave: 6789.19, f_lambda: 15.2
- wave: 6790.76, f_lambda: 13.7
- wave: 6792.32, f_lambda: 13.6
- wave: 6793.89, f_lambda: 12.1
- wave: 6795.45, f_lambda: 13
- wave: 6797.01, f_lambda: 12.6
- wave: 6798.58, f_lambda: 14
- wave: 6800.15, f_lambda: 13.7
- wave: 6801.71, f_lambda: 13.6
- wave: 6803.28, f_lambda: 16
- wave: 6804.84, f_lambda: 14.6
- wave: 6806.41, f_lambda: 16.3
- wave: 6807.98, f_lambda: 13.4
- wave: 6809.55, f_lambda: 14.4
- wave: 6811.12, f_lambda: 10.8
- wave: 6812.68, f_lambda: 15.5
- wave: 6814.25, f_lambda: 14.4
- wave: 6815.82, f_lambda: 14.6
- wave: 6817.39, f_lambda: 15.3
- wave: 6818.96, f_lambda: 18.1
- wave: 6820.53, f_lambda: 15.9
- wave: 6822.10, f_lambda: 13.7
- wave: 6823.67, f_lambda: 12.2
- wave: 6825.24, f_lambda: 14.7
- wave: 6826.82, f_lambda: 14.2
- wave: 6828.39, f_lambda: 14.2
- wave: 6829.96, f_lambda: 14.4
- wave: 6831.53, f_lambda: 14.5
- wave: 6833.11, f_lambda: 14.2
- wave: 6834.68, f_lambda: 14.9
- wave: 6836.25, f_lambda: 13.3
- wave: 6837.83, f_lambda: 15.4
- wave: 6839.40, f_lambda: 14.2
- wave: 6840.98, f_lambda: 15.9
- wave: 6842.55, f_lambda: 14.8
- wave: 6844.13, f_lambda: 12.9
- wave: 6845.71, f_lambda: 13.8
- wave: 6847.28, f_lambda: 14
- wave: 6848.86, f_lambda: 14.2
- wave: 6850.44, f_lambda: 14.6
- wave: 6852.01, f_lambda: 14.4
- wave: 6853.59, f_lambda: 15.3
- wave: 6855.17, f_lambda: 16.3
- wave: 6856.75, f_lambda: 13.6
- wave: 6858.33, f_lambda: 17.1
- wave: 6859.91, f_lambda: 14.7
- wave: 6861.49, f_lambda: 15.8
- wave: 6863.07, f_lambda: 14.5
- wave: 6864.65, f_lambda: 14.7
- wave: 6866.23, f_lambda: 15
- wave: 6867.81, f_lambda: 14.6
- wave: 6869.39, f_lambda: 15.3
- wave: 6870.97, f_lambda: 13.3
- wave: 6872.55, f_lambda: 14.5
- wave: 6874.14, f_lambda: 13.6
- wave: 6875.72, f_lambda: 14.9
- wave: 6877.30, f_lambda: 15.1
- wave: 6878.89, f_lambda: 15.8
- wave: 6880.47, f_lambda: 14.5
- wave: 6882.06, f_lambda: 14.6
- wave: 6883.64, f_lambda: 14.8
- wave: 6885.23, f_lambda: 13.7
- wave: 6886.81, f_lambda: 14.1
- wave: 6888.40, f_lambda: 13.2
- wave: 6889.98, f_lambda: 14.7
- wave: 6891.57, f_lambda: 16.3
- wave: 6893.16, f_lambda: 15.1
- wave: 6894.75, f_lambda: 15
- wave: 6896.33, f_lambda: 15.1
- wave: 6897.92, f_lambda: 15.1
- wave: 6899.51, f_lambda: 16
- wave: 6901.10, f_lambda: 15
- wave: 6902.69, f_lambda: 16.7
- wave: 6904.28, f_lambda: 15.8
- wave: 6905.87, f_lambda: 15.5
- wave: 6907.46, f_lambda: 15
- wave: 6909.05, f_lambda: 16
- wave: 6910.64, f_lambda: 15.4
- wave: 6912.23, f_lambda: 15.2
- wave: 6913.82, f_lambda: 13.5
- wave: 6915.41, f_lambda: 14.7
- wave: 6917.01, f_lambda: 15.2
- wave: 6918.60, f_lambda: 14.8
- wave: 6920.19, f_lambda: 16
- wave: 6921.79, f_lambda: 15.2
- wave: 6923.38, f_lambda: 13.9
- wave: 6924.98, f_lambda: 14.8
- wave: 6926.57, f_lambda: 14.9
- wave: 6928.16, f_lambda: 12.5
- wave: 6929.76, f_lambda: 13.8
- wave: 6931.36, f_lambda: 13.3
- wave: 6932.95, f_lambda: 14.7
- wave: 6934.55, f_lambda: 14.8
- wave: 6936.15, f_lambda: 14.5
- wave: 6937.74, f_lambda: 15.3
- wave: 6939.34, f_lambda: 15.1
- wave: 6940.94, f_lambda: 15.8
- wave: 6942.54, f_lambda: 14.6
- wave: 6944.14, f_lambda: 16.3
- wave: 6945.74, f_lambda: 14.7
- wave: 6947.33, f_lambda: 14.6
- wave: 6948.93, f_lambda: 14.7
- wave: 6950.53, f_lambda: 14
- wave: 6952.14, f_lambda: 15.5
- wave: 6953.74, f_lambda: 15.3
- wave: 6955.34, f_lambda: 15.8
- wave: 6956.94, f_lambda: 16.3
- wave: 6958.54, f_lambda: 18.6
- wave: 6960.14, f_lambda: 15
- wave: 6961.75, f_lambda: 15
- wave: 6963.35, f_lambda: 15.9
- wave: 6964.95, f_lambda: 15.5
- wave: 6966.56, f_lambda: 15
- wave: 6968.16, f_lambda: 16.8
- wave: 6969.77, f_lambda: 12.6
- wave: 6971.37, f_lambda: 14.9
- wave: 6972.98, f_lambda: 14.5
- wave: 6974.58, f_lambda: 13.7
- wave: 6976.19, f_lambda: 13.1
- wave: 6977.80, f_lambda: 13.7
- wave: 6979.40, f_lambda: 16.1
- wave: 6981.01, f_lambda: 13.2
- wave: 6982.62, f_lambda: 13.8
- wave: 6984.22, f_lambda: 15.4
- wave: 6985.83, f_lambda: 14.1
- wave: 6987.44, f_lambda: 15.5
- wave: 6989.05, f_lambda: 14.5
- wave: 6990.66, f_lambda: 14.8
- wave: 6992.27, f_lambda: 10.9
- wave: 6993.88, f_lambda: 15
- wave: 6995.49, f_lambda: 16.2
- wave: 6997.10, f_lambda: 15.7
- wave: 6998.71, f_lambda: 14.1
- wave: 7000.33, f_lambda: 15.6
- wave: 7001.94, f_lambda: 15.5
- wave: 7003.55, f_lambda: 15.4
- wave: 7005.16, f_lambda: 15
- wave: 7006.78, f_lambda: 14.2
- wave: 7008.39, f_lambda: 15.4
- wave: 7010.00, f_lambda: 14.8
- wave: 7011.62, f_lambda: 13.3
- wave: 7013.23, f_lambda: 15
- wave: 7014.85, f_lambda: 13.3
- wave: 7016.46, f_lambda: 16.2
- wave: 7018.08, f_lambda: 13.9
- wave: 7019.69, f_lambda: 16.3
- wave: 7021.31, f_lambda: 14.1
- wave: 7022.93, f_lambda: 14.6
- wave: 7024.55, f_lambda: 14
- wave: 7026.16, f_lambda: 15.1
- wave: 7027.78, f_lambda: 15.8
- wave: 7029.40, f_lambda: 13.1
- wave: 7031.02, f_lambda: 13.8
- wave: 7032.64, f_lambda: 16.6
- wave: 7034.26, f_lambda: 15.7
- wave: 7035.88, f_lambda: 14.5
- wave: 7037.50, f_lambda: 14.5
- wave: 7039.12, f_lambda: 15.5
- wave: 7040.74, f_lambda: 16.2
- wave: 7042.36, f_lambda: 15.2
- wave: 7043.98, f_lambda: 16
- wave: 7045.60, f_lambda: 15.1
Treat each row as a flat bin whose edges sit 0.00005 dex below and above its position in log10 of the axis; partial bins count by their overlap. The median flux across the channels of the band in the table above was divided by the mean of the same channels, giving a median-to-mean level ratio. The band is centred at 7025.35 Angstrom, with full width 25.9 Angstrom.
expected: 0.98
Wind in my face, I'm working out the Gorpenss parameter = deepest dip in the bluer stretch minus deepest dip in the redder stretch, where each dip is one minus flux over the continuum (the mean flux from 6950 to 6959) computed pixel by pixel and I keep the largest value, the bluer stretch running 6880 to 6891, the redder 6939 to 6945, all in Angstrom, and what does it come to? 0.09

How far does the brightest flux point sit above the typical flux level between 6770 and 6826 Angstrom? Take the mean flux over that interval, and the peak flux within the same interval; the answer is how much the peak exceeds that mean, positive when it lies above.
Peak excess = 3.8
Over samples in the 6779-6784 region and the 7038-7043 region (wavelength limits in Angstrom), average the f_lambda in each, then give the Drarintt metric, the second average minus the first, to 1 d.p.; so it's 1.2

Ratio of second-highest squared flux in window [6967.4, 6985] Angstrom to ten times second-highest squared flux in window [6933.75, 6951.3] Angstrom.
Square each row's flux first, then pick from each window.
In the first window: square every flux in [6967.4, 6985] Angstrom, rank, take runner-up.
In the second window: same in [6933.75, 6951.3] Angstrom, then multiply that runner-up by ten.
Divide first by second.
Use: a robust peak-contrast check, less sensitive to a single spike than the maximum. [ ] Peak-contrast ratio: 0.104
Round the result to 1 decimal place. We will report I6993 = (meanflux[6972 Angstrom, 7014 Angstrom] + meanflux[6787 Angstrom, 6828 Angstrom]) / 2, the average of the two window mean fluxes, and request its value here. 14.4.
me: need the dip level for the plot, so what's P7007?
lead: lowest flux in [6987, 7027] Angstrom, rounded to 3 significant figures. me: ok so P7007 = 10.9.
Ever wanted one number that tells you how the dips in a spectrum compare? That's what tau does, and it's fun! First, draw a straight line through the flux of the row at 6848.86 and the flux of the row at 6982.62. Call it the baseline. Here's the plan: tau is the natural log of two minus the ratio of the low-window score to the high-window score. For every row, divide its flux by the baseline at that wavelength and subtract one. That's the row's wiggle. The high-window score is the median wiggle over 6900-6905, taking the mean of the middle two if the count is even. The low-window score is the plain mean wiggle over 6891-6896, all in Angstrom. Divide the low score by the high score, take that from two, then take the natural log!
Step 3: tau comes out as 0.2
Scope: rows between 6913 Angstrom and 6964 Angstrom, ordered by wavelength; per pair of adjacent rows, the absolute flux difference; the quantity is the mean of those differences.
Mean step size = 0.9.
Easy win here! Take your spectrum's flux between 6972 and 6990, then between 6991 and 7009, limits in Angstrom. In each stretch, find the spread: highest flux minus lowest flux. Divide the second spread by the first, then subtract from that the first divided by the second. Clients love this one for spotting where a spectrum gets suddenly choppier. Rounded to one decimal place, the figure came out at 1.2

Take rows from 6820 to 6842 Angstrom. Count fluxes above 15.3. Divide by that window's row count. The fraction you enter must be 0.21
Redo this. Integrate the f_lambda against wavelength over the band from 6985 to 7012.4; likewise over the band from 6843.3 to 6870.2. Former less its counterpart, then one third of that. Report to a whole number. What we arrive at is 2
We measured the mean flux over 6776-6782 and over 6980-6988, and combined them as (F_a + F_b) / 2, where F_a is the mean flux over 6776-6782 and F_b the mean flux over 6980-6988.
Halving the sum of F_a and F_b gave 14.26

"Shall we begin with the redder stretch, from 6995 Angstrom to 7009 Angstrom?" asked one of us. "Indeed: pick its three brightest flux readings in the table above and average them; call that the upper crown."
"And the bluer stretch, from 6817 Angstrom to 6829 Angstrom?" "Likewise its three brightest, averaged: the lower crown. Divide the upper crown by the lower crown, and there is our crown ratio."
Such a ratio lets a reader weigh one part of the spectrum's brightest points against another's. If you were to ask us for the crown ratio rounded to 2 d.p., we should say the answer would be 0.96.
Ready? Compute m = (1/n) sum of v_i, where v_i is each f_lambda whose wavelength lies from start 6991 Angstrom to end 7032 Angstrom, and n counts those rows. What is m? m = 14.7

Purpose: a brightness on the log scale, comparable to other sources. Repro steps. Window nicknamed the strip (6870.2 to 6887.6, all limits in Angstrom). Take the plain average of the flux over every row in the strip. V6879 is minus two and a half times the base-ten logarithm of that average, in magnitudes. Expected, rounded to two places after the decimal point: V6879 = -2.90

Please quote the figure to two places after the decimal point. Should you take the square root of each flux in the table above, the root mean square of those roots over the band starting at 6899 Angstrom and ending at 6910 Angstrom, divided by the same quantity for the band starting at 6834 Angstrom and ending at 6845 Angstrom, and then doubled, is 2.08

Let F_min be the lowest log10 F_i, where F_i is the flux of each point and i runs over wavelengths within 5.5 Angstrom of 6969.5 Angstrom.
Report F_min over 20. 0.0550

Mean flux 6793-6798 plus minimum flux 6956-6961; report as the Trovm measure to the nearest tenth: 27.6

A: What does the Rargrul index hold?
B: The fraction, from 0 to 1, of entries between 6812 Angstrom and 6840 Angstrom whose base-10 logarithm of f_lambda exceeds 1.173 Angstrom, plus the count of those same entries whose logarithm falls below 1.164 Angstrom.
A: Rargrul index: 10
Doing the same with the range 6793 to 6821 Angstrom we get 10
